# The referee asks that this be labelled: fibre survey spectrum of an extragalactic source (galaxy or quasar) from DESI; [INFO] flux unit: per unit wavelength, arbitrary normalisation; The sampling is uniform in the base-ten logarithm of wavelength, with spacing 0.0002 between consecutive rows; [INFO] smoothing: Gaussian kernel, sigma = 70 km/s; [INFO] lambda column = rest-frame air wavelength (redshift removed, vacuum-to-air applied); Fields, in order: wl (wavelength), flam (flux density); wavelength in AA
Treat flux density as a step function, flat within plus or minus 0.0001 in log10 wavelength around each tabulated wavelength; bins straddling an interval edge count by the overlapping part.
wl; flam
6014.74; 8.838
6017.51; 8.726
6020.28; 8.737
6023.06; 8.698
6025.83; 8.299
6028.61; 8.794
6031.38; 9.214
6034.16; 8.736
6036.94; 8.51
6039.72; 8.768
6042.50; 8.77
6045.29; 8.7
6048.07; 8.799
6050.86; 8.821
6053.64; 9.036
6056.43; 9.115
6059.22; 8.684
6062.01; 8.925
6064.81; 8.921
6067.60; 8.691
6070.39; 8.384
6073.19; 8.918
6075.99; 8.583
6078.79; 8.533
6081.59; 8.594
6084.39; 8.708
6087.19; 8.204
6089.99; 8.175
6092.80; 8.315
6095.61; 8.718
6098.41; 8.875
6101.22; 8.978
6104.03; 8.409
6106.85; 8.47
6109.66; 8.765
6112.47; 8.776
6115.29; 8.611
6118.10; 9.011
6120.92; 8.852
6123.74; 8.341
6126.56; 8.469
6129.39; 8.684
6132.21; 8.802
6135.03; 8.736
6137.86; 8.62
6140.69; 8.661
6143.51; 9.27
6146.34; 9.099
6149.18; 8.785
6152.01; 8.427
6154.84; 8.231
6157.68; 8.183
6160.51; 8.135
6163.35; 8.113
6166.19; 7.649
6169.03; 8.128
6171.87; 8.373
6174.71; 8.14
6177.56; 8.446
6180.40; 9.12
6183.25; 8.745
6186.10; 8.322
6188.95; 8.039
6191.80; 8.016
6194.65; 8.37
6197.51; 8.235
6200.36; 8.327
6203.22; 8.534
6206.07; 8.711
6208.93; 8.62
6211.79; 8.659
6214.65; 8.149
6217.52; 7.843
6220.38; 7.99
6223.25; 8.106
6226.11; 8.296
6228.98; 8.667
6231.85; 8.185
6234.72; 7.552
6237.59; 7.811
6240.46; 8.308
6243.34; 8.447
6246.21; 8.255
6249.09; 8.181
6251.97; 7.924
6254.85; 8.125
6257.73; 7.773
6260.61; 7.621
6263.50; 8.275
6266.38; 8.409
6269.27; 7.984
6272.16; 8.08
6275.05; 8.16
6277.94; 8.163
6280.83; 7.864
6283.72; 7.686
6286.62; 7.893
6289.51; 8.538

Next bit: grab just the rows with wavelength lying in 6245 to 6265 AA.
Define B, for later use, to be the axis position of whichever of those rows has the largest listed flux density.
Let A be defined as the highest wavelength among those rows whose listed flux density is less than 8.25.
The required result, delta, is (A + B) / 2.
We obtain 6262.1 AA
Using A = 6260.61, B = 6263.50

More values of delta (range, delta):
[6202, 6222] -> 6213.2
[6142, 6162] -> 6152.0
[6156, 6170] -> 6163.4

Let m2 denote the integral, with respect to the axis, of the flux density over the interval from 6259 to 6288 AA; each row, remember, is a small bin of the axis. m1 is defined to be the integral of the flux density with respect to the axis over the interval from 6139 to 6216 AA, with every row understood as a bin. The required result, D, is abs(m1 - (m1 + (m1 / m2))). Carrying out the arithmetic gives 2.8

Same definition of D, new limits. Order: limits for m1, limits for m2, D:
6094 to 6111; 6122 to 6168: 0.4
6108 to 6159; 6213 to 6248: 1.6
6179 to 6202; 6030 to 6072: 0.5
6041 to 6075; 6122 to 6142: 1.7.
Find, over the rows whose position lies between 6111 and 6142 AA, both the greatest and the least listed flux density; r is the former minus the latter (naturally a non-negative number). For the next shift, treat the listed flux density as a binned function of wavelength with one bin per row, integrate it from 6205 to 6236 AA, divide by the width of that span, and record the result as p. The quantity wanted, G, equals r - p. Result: -7.6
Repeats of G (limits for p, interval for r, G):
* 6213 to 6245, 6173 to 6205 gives -7.0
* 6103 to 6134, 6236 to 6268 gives -7.8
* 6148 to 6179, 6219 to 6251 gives -7.1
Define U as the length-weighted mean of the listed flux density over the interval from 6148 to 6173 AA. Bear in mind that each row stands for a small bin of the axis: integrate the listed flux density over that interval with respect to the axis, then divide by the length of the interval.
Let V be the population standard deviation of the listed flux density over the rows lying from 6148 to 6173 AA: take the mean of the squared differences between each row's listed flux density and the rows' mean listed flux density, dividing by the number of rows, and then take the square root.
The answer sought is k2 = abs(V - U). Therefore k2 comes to 7.93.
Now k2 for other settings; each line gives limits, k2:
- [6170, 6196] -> 8.06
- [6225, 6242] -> 7.77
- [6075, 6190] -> 8.20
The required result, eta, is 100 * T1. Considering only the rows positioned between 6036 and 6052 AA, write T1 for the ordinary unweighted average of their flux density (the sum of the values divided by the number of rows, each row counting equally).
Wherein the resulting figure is 873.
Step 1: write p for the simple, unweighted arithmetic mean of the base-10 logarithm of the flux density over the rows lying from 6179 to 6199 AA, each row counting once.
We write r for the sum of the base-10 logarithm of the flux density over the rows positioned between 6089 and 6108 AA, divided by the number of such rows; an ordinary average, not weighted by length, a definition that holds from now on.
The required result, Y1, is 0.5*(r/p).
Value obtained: 0.504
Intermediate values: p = 0.92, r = 0.932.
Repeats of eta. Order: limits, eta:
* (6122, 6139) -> 861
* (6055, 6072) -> 879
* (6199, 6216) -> 850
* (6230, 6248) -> 809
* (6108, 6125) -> 873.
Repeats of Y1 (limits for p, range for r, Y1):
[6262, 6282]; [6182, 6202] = 0.505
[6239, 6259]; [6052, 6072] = 0.519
